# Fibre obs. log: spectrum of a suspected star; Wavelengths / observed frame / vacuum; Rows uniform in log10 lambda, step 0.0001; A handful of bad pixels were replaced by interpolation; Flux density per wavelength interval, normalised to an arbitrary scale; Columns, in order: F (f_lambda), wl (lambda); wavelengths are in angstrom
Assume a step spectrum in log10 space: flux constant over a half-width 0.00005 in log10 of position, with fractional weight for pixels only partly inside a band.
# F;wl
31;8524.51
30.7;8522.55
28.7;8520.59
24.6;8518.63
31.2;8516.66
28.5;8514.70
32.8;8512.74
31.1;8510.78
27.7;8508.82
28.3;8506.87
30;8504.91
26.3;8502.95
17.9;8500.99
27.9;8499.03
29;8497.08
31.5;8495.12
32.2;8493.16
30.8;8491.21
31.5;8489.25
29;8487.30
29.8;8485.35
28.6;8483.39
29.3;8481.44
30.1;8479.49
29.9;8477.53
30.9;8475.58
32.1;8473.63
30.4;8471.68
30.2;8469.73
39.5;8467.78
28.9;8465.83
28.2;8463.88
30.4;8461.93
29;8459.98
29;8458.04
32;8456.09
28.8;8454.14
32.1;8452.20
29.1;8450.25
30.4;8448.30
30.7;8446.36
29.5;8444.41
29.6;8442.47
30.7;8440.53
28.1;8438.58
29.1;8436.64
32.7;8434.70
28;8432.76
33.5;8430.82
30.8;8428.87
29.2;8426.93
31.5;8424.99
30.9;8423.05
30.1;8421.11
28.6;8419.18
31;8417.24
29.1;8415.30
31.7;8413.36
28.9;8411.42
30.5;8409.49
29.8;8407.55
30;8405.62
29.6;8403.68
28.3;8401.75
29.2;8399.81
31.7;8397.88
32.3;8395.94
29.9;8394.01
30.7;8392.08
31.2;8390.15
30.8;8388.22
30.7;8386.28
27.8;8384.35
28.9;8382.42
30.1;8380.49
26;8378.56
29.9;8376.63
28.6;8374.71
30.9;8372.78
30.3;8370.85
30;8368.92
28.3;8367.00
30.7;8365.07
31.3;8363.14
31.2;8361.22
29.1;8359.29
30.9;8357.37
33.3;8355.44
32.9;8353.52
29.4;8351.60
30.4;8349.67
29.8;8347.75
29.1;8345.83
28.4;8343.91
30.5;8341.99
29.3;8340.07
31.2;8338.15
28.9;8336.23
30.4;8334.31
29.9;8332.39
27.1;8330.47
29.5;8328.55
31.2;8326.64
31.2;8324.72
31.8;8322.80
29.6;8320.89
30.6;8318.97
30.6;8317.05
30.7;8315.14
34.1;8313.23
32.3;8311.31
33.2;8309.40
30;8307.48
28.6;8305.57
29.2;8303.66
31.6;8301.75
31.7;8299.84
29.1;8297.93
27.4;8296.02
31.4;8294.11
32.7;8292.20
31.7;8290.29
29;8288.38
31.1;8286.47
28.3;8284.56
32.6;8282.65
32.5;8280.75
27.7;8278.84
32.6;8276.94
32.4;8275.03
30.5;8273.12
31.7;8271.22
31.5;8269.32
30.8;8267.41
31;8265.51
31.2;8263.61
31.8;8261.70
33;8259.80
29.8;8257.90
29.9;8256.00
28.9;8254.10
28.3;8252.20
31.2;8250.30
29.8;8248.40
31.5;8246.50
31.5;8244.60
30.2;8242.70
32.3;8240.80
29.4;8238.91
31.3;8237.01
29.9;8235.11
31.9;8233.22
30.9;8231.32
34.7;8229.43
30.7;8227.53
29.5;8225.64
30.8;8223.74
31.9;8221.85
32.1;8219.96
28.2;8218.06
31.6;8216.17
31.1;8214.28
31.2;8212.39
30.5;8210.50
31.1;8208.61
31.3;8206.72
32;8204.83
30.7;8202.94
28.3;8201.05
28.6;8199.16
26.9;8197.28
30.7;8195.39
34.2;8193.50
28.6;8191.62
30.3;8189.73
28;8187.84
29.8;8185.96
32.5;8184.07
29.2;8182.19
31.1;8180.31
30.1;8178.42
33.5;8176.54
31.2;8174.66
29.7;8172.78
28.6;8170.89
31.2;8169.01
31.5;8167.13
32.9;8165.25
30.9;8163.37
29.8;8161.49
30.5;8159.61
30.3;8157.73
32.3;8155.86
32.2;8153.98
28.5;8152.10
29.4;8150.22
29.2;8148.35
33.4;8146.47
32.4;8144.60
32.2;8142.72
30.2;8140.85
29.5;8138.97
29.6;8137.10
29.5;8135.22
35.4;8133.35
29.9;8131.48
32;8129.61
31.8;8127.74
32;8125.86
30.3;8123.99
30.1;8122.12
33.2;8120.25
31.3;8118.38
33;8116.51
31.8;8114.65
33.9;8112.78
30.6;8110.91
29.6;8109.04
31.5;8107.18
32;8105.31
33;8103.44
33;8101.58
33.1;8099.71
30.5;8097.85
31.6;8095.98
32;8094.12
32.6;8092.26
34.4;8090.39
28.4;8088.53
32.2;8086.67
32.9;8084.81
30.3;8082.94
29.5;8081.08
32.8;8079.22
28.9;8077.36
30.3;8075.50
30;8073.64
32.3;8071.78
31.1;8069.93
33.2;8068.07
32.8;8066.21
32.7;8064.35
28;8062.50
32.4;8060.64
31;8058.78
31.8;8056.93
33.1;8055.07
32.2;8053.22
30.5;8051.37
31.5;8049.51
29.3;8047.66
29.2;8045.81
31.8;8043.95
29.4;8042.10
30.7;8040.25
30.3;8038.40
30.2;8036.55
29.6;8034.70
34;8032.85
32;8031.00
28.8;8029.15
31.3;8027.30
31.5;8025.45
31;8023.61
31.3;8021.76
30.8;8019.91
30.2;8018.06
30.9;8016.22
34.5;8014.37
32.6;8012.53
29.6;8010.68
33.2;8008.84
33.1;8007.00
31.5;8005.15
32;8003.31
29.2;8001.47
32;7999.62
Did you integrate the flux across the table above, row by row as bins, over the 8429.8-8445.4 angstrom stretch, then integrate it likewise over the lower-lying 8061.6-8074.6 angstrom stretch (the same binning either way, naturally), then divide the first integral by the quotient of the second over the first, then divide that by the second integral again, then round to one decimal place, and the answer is 1.3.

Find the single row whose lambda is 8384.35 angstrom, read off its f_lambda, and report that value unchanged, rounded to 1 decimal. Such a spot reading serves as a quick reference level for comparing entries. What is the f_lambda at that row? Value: 27.8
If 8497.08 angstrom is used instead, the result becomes 29.0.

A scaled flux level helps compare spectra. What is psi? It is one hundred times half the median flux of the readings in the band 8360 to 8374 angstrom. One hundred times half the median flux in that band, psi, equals 1535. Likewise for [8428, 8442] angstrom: 1535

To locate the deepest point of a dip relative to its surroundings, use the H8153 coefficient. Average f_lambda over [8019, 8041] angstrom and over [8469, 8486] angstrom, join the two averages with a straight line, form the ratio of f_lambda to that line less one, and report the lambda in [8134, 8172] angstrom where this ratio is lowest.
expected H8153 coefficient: 8152.10 angstrom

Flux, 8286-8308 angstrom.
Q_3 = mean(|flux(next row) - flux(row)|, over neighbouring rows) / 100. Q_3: 0.0181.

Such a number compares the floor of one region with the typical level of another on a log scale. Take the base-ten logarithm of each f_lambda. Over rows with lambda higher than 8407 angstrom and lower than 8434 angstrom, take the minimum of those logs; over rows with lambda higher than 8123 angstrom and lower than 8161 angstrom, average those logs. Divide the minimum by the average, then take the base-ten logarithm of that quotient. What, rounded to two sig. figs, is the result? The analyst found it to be -0.013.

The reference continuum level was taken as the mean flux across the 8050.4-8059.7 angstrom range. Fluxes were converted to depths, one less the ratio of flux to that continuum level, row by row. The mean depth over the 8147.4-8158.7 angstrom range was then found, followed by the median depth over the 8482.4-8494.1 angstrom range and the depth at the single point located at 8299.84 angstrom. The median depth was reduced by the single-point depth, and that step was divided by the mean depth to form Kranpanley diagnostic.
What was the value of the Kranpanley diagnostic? 1.0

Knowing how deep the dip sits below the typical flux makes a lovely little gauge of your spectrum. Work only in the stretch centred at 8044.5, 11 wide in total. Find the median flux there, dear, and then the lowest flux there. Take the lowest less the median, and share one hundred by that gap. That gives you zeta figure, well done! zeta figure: -118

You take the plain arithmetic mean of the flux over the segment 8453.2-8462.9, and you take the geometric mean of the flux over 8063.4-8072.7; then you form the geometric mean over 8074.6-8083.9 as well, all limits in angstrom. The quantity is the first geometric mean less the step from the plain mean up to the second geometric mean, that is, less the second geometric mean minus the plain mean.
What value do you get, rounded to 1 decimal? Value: 31.9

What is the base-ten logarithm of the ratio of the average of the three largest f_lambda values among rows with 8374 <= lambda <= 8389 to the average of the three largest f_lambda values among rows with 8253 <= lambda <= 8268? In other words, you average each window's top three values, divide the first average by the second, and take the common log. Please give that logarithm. -0.020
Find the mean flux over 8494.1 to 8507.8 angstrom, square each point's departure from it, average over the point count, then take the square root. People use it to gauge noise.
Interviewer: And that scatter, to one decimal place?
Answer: 4.1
